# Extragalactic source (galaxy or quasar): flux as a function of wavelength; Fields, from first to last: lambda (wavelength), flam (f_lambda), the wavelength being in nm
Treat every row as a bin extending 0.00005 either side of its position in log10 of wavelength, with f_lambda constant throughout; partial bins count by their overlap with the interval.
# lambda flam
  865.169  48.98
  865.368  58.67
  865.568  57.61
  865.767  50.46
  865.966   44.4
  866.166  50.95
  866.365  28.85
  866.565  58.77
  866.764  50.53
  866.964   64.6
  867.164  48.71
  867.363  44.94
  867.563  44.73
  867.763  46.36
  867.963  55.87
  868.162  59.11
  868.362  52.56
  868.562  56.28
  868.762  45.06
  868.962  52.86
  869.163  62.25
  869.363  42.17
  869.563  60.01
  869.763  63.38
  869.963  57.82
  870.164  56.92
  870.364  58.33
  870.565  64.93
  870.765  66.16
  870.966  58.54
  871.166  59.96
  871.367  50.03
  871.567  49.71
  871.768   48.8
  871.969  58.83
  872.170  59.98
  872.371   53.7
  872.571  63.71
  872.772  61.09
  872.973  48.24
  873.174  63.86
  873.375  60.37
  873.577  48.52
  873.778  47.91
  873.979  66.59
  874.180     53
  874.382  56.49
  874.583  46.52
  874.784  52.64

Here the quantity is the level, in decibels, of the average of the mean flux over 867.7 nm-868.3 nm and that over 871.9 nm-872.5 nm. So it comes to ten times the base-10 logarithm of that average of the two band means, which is 17.5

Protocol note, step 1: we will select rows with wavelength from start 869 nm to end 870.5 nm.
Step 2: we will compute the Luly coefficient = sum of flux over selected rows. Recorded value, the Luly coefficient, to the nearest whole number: 401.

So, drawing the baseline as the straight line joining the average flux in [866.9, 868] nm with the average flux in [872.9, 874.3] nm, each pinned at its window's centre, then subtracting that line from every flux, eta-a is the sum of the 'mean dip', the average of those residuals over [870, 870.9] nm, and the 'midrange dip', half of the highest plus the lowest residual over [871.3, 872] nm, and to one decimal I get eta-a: 8.1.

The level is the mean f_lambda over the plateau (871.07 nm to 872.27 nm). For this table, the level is 55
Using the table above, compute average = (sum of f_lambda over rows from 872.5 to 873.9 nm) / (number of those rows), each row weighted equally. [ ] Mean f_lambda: 56.2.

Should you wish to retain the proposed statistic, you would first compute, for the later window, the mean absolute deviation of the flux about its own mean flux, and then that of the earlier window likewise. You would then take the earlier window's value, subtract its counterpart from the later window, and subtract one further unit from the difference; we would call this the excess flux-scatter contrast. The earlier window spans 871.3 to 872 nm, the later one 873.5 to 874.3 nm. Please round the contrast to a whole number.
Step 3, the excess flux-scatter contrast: -4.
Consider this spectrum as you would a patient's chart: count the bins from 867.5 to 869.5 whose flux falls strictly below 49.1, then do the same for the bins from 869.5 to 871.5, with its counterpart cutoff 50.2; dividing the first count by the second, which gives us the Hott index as 4.0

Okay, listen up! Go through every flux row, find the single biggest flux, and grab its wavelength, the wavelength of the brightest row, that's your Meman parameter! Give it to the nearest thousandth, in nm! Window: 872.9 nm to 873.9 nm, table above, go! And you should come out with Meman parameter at 873.174 nm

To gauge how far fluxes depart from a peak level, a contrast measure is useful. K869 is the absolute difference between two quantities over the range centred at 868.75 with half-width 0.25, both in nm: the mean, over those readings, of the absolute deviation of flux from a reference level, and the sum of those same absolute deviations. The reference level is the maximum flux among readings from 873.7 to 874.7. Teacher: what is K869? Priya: 30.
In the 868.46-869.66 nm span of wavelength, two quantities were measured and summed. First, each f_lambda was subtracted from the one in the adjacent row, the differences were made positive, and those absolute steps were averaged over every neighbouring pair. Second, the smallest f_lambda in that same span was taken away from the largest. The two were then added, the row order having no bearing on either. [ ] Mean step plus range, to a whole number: 33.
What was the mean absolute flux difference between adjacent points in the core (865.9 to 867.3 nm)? 16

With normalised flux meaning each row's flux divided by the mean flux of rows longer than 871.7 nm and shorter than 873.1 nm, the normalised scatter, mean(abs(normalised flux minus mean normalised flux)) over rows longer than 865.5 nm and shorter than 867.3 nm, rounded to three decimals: 0.117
